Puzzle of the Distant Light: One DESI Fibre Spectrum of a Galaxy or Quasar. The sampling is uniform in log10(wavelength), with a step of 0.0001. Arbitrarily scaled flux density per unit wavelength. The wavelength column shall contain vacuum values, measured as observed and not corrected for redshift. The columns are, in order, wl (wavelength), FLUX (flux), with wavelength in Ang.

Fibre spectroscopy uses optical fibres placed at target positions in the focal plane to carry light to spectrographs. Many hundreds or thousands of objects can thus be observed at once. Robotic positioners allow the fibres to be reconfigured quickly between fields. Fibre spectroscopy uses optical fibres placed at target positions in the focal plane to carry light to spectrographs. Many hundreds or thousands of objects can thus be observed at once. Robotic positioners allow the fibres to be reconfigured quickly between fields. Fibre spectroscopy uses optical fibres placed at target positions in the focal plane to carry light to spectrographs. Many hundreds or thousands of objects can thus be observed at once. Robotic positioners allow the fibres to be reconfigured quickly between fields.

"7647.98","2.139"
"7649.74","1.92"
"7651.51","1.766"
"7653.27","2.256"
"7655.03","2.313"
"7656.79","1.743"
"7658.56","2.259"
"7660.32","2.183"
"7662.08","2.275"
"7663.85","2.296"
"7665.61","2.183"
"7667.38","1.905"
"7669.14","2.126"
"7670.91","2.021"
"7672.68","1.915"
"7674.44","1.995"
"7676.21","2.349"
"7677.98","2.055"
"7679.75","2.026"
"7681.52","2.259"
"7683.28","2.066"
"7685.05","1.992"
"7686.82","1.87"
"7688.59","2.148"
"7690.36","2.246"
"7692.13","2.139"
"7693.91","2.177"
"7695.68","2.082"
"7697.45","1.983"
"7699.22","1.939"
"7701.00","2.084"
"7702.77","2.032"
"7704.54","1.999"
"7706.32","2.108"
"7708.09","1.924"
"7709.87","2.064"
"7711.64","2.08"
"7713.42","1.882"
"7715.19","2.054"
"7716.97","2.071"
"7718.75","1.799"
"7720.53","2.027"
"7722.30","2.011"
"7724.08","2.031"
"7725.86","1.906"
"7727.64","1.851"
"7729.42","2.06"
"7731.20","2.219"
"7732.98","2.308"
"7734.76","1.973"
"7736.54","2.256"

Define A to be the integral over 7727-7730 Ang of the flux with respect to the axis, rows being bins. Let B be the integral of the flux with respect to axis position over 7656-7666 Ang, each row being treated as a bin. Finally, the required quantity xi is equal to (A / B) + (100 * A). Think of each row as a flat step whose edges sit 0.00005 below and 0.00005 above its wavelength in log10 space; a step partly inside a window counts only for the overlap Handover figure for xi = 586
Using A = 6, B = 22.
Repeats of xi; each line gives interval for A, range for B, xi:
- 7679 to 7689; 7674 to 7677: 2061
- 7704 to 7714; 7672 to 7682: 2014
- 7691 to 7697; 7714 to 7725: 1276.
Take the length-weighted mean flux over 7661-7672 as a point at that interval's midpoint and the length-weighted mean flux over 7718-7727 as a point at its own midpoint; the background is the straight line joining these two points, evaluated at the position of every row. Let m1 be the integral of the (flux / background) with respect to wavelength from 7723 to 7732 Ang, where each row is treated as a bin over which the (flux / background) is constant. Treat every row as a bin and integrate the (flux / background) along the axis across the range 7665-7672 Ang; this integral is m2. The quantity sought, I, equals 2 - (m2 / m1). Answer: 1.28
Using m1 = 9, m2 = 6.7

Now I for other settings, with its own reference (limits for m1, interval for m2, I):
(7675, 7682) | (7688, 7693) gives 1.26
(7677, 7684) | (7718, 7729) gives 0.45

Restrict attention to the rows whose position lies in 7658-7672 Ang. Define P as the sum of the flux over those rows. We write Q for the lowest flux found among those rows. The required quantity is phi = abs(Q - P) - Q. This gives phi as 13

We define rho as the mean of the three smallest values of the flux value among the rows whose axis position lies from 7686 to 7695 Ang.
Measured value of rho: 2.05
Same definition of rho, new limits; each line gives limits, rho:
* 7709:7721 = 1.90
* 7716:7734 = 1.85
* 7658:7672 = 2.02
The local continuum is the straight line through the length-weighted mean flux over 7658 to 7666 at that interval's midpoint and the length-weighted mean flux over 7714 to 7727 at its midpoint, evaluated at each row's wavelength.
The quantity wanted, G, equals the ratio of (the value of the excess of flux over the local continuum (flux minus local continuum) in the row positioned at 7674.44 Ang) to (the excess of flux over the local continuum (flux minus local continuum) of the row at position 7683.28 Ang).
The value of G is 2.3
